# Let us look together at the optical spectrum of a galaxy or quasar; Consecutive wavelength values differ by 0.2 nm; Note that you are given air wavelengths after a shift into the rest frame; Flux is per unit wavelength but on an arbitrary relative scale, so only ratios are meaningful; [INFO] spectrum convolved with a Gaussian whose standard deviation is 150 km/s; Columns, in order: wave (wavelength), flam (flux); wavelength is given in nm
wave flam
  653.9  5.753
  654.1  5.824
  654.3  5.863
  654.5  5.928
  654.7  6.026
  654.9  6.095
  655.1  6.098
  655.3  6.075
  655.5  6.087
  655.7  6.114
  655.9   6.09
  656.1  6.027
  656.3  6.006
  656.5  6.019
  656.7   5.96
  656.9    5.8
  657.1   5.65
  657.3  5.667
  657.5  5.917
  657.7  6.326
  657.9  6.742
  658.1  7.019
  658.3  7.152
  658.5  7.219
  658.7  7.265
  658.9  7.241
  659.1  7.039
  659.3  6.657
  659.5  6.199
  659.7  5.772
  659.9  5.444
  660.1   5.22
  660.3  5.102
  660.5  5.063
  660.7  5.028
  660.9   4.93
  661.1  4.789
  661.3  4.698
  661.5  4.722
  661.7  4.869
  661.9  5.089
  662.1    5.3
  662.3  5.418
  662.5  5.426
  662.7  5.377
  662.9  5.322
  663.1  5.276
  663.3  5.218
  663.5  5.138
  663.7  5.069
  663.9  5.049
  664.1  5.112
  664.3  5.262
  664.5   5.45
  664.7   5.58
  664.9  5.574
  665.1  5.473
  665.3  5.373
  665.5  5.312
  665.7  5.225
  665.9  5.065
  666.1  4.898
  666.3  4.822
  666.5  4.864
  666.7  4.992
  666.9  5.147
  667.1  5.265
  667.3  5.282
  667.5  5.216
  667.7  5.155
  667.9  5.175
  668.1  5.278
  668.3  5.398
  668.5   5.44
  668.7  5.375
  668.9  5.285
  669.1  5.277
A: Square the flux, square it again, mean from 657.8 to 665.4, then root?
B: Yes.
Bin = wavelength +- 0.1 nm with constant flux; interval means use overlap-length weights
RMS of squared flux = 34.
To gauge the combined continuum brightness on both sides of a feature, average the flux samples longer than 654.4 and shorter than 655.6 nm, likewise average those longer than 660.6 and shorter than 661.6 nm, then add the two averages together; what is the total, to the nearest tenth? 10.9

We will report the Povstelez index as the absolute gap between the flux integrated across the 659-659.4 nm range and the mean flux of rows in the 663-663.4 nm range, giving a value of 2.5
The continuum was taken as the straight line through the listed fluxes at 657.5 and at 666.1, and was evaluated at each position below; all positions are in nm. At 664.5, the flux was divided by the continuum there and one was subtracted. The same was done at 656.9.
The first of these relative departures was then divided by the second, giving -2.3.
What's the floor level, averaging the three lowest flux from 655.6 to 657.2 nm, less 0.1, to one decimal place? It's 5.7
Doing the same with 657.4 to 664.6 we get 4.6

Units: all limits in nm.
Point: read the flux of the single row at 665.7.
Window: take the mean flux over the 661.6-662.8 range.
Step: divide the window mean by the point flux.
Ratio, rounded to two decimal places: 1.00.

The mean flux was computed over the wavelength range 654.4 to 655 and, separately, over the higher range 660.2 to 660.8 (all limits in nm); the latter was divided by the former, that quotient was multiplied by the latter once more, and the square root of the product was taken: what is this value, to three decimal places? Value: 2.065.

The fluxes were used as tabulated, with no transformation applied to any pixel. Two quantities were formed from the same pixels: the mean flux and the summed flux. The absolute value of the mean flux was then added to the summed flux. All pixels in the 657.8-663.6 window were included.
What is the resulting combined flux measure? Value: 171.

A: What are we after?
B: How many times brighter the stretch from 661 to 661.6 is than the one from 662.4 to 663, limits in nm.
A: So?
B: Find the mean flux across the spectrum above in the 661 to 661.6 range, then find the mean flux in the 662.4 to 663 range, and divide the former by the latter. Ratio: 0.88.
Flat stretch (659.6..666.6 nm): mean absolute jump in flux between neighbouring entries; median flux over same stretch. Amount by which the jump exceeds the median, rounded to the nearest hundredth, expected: -5.11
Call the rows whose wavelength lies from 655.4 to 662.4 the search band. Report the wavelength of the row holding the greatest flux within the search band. 658.7 nm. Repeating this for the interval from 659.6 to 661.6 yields 659.7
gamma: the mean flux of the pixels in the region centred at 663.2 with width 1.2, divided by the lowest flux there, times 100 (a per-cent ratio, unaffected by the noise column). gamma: 103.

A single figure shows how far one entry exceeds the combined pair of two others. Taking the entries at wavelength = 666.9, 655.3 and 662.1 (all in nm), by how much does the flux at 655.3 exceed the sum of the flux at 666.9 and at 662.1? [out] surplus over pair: -4.4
